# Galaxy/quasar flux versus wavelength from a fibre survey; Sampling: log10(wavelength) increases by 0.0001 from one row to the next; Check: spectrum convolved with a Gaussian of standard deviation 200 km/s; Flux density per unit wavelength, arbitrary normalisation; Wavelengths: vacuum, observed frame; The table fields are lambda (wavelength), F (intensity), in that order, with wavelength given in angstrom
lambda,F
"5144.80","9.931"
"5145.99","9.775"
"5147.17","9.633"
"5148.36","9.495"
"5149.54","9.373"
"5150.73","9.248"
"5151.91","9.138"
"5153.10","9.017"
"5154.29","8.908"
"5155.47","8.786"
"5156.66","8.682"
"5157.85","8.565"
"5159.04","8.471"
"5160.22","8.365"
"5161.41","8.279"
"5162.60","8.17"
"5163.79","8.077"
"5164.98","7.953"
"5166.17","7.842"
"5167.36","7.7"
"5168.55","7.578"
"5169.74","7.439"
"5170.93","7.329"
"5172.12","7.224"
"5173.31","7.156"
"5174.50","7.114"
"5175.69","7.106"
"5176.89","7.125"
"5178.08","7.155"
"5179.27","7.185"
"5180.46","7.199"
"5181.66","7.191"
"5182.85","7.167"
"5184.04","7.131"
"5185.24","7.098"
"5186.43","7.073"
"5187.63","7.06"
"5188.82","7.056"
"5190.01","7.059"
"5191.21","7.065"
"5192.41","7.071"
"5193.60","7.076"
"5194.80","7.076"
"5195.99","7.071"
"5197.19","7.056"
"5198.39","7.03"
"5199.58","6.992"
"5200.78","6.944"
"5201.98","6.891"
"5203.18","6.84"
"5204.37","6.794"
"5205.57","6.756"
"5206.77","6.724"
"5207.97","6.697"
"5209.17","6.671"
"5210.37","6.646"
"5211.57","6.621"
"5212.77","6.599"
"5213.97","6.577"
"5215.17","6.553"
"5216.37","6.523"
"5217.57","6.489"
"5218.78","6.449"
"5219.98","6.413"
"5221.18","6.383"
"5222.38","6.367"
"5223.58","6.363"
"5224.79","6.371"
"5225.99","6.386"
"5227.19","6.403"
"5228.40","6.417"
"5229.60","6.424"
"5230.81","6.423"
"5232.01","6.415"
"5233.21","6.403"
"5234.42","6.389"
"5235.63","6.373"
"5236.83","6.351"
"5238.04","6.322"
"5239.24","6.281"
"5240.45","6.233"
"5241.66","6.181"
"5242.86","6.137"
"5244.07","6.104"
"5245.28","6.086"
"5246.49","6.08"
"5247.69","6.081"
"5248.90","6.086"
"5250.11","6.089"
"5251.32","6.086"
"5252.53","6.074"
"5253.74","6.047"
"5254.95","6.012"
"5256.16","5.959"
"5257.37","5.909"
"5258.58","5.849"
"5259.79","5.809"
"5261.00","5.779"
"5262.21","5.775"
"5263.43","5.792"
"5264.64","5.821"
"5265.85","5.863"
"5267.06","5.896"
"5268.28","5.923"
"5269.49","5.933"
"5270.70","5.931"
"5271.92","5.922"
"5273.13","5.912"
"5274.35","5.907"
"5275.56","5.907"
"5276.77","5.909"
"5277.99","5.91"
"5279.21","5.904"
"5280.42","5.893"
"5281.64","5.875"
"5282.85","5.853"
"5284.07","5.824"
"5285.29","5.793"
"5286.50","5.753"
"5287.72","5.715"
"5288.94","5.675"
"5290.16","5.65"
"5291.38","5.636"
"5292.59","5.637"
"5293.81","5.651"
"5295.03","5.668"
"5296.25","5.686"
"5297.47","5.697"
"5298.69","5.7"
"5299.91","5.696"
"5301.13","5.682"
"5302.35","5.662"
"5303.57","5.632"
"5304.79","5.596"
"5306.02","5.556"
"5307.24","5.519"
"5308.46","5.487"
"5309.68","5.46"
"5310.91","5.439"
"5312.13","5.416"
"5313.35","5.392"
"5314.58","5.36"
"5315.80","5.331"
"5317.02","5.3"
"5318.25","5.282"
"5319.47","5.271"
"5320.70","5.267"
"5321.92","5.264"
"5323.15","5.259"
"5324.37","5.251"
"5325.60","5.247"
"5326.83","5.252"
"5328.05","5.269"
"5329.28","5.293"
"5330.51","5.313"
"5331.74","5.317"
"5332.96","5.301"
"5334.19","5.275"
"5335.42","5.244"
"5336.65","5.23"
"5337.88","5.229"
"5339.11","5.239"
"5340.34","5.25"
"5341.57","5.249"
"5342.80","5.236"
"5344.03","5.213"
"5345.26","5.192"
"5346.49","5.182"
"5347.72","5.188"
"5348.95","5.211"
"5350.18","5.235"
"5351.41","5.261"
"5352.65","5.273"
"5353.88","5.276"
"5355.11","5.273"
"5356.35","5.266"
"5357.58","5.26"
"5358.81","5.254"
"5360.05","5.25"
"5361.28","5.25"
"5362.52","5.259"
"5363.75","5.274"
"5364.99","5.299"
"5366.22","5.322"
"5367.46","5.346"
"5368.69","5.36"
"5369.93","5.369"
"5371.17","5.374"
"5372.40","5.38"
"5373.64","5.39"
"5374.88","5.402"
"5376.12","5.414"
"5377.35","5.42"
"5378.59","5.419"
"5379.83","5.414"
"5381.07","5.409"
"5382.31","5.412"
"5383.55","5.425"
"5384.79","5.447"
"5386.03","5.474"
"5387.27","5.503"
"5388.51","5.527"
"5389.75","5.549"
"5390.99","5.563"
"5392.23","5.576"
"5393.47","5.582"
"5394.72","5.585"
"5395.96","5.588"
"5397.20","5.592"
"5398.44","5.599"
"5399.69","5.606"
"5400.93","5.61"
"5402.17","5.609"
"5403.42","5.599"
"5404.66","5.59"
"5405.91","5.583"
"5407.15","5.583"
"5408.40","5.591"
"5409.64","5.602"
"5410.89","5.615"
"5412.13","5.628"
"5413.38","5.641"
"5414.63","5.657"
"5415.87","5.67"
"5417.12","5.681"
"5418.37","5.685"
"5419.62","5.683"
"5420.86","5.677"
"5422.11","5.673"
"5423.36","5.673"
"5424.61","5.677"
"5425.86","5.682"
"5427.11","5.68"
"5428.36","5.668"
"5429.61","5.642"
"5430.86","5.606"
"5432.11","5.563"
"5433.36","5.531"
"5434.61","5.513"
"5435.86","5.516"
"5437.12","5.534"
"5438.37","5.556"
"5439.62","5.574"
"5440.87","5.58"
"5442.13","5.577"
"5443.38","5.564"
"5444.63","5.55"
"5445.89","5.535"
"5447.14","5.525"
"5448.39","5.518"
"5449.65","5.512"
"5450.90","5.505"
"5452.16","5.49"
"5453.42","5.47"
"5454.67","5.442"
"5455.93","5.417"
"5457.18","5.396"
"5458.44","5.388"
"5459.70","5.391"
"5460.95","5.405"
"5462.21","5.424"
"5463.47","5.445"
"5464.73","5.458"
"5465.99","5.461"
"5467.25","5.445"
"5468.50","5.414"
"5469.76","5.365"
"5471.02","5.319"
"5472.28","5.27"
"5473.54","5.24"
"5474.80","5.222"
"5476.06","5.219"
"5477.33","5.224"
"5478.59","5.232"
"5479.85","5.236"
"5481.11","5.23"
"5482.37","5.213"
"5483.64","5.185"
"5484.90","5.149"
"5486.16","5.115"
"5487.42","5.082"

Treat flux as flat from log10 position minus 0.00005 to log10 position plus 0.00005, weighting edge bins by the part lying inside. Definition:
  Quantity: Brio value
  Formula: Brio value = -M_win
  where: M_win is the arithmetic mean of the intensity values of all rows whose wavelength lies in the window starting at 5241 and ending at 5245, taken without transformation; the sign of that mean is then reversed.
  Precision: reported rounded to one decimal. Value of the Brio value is -6.1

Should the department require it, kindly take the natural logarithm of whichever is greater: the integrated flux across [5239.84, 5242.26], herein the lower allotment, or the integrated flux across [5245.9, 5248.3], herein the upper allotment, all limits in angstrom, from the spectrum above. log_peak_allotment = 2.71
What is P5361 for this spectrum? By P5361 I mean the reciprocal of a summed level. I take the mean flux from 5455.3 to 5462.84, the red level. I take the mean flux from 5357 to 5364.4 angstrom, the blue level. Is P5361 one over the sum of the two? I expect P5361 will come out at 0.094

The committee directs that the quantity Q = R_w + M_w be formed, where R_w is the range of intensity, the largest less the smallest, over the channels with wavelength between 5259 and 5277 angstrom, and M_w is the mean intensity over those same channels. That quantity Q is 6.03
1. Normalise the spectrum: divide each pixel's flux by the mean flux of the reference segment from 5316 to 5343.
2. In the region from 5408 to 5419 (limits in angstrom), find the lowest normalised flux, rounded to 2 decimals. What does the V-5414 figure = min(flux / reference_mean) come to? 1.06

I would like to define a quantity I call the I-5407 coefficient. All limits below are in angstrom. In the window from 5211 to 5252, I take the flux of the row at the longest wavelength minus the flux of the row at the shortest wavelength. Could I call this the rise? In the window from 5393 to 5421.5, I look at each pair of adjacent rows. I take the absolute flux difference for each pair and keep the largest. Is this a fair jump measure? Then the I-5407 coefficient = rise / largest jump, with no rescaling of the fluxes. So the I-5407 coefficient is -33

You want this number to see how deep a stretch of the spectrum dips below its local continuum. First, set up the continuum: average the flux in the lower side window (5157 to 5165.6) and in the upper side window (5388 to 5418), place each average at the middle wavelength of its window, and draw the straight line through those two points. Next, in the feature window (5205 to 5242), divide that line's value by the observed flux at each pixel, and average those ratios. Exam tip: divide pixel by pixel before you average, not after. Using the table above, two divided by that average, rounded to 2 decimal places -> 1.70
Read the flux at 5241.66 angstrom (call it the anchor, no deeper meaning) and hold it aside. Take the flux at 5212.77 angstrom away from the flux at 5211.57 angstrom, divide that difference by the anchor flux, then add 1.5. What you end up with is 1.504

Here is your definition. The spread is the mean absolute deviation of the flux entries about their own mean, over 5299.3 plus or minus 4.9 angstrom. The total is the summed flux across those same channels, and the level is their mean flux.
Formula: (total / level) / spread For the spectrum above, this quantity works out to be 447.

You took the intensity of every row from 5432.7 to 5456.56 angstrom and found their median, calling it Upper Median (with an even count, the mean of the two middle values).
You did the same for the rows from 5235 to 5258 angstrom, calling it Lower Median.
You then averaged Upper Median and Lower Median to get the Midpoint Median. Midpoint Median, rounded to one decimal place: 5.8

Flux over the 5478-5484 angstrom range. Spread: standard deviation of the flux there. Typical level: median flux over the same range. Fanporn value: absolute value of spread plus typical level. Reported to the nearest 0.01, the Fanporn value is 5.25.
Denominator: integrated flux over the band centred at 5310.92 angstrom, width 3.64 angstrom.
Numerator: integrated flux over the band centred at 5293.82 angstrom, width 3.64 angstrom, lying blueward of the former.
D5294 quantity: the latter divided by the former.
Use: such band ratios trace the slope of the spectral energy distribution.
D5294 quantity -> 1.0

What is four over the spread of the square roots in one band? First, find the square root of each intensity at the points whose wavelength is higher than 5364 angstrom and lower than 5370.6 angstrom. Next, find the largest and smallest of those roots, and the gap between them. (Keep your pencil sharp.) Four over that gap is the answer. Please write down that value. 264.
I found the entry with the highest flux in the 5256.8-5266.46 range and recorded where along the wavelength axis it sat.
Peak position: 5257.37 angstrom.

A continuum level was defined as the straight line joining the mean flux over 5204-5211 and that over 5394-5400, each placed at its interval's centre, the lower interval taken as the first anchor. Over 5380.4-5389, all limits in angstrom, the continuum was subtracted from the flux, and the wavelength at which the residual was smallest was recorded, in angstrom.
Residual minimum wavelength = 5381.07 angstrom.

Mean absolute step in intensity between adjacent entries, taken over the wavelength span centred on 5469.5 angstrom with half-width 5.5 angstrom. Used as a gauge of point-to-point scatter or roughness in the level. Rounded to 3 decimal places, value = 0.030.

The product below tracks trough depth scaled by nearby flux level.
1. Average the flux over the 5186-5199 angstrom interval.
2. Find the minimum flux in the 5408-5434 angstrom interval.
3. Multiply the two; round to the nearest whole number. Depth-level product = 39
